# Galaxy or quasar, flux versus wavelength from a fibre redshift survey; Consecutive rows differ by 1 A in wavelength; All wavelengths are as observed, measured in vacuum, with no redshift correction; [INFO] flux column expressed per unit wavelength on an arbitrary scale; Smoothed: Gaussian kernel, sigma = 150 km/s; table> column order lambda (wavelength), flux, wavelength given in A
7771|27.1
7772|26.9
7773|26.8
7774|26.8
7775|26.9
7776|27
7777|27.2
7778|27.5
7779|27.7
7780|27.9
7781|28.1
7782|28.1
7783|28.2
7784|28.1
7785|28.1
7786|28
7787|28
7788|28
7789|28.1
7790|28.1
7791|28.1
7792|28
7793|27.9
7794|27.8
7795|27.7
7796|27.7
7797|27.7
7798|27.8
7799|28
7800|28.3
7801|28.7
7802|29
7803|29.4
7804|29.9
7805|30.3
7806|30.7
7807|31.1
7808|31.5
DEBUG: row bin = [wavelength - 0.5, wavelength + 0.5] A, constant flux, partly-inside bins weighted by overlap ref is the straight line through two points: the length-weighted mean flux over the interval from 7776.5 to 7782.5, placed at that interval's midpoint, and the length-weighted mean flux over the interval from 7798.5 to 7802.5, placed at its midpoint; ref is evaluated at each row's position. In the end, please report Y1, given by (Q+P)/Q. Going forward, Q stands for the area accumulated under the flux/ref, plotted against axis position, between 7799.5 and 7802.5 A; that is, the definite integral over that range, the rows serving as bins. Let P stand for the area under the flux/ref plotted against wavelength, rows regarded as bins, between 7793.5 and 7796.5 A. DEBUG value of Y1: 1.97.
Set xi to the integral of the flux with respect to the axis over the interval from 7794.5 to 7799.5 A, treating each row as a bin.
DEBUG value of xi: 139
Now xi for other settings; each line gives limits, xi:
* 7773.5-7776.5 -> 81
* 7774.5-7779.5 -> 136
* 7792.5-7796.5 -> 111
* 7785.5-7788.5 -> 84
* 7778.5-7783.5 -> 140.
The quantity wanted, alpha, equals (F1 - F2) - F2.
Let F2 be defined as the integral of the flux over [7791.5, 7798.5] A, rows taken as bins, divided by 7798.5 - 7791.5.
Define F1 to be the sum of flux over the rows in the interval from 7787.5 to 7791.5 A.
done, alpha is 57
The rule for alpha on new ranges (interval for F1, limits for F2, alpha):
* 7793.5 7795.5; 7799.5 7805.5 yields -3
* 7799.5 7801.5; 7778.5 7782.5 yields 1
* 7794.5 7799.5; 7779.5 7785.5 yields 83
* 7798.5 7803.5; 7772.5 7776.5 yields 90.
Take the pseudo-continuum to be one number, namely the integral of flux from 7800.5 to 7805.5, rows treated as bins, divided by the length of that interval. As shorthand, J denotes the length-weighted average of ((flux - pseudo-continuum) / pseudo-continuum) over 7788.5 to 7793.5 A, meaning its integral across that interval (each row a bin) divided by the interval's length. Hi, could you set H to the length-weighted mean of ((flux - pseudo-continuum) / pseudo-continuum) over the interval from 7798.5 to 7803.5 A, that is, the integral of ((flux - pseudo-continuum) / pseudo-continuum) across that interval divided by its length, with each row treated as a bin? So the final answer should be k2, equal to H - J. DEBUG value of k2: 0.022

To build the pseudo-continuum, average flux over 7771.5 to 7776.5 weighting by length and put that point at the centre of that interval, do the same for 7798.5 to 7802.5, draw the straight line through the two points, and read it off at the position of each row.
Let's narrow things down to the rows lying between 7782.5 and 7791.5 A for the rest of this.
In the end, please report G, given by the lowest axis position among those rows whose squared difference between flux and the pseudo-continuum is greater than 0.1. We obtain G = 7783 A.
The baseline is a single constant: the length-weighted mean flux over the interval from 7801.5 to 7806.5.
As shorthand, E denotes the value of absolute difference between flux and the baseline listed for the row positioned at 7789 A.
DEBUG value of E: 1.8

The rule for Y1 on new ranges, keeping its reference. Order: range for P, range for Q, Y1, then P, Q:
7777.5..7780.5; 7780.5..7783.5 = 1.99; 3.00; 3.03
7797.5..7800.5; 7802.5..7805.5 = 1.94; 2.96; 3.13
